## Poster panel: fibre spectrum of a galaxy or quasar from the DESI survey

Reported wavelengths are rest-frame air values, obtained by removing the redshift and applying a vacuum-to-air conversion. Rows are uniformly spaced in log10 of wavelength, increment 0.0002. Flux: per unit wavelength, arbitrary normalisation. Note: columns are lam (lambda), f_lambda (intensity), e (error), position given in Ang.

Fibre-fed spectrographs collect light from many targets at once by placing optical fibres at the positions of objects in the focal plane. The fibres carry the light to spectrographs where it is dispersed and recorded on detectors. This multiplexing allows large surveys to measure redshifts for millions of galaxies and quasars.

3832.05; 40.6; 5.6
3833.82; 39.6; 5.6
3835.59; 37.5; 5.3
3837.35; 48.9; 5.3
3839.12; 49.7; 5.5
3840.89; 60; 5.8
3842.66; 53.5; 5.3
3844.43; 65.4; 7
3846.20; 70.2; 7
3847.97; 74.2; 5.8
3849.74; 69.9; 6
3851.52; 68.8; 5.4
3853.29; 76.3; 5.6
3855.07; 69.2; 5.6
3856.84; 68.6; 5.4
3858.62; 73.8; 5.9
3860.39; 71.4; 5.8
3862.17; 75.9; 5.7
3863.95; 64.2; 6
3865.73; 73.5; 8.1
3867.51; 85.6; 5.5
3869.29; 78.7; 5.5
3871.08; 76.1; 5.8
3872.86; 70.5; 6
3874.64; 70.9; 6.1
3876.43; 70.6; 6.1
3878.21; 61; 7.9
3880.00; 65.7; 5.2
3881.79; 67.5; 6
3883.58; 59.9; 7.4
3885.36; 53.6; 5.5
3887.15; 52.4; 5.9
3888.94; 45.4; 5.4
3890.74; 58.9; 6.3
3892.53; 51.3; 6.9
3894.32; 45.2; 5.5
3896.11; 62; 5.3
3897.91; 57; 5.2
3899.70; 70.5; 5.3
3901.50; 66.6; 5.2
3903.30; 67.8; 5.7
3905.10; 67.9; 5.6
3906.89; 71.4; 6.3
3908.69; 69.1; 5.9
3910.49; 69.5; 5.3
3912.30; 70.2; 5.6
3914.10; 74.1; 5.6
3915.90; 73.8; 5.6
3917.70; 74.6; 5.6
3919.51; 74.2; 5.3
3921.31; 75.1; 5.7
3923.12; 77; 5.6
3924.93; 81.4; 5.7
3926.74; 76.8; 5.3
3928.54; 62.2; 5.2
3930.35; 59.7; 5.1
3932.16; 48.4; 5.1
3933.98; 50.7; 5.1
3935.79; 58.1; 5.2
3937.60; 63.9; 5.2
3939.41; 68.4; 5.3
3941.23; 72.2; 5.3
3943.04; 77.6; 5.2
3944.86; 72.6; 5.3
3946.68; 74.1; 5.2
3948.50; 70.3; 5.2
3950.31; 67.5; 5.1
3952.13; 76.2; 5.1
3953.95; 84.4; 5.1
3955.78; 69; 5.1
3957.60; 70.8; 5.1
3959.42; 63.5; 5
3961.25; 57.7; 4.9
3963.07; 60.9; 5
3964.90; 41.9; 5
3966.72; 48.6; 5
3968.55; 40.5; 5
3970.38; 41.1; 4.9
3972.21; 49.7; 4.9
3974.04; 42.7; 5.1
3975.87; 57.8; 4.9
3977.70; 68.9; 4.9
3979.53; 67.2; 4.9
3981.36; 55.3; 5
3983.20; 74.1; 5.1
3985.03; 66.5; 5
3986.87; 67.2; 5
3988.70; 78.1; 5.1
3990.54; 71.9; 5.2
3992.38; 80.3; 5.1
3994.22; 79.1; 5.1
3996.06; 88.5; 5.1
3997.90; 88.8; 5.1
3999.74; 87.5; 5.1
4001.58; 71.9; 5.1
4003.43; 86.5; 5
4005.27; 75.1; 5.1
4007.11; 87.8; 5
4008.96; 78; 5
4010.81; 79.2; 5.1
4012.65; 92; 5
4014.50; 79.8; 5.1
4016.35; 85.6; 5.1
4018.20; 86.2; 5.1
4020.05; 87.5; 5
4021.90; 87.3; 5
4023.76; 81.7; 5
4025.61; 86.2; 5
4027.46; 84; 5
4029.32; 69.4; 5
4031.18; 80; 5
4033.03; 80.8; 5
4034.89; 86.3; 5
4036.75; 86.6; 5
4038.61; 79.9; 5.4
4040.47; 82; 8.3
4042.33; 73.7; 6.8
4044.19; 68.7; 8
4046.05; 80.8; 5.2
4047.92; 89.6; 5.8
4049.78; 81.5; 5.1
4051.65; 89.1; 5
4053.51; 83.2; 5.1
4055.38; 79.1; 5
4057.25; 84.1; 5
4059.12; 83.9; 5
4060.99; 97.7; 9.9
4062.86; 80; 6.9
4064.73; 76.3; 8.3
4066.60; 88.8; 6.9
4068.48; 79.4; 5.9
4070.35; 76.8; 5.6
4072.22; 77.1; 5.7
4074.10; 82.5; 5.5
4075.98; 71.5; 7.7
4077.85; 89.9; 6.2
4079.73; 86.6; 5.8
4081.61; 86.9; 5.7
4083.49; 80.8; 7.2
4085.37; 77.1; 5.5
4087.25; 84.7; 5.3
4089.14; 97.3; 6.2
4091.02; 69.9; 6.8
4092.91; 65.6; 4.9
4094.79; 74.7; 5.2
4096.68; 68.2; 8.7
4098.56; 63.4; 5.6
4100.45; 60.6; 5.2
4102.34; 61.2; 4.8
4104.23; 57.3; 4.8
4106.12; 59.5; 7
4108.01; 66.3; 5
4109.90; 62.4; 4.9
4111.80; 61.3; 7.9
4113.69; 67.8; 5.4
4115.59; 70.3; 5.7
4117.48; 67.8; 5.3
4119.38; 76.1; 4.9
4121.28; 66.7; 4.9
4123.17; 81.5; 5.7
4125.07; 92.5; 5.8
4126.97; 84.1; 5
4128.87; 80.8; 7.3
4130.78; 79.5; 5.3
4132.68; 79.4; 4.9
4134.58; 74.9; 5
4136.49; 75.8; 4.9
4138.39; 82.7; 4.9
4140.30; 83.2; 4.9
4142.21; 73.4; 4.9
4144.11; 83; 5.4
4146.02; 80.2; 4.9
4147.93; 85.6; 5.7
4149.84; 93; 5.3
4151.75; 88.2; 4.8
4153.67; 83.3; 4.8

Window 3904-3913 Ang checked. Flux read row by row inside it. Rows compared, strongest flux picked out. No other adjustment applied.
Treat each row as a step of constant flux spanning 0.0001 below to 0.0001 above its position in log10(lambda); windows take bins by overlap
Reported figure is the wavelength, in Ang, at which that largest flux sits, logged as 3906.89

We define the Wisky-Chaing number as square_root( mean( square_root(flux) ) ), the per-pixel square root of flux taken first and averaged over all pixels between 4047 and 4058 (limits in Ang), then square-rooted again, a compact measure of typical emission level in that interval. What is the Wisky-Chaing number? 3.03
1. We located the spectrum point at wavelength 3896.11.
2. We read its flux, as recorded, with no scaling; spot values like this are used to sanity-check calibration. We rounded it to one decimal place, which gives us 62.0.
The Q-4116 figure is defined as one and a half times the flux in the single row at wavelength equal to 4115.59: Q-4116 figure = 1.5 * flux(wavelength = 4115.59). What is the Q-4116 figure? 105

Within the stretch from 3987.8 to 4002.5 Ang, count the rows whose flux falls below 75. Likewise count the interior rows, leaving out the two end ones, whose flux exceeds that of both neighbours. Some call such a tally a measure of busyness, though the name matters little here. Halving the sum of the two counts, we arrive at 2.0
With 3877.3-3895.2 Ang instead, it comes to 6.0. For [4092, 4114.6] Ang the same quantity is 7.5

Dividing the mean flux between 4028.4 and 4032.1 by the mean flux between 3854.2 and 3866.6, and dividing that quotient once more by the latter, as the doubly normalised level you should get 0.0148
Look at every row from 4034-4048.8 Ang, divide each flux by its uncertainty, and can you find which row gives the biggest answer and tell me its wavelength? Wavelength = 4036.75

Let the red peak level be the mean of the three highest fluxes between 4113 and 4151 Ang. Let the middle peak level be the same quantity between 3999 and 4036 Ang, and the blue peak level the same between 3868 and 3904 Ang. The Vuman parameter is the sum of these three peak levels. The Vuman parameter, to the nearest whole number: 255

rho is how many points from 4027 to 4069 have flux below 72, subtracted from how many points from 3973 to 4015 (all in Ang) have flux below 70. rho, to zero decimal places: 5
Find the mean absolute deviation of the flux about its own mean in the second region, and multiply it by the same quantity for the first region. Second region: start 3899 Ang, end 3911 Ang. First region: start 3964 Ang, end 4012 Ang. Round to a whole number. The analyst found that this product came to 17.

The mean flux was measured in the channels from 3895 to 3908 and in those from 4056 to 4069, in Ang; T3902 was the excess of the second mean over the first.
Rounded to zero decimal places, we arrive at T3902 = 18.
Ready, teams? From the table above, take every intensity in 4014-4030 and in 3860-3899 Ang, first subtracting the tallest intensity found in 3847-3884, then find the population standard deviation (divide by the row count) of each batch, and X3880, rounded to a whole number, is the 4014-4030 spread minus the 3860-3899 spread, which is -5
